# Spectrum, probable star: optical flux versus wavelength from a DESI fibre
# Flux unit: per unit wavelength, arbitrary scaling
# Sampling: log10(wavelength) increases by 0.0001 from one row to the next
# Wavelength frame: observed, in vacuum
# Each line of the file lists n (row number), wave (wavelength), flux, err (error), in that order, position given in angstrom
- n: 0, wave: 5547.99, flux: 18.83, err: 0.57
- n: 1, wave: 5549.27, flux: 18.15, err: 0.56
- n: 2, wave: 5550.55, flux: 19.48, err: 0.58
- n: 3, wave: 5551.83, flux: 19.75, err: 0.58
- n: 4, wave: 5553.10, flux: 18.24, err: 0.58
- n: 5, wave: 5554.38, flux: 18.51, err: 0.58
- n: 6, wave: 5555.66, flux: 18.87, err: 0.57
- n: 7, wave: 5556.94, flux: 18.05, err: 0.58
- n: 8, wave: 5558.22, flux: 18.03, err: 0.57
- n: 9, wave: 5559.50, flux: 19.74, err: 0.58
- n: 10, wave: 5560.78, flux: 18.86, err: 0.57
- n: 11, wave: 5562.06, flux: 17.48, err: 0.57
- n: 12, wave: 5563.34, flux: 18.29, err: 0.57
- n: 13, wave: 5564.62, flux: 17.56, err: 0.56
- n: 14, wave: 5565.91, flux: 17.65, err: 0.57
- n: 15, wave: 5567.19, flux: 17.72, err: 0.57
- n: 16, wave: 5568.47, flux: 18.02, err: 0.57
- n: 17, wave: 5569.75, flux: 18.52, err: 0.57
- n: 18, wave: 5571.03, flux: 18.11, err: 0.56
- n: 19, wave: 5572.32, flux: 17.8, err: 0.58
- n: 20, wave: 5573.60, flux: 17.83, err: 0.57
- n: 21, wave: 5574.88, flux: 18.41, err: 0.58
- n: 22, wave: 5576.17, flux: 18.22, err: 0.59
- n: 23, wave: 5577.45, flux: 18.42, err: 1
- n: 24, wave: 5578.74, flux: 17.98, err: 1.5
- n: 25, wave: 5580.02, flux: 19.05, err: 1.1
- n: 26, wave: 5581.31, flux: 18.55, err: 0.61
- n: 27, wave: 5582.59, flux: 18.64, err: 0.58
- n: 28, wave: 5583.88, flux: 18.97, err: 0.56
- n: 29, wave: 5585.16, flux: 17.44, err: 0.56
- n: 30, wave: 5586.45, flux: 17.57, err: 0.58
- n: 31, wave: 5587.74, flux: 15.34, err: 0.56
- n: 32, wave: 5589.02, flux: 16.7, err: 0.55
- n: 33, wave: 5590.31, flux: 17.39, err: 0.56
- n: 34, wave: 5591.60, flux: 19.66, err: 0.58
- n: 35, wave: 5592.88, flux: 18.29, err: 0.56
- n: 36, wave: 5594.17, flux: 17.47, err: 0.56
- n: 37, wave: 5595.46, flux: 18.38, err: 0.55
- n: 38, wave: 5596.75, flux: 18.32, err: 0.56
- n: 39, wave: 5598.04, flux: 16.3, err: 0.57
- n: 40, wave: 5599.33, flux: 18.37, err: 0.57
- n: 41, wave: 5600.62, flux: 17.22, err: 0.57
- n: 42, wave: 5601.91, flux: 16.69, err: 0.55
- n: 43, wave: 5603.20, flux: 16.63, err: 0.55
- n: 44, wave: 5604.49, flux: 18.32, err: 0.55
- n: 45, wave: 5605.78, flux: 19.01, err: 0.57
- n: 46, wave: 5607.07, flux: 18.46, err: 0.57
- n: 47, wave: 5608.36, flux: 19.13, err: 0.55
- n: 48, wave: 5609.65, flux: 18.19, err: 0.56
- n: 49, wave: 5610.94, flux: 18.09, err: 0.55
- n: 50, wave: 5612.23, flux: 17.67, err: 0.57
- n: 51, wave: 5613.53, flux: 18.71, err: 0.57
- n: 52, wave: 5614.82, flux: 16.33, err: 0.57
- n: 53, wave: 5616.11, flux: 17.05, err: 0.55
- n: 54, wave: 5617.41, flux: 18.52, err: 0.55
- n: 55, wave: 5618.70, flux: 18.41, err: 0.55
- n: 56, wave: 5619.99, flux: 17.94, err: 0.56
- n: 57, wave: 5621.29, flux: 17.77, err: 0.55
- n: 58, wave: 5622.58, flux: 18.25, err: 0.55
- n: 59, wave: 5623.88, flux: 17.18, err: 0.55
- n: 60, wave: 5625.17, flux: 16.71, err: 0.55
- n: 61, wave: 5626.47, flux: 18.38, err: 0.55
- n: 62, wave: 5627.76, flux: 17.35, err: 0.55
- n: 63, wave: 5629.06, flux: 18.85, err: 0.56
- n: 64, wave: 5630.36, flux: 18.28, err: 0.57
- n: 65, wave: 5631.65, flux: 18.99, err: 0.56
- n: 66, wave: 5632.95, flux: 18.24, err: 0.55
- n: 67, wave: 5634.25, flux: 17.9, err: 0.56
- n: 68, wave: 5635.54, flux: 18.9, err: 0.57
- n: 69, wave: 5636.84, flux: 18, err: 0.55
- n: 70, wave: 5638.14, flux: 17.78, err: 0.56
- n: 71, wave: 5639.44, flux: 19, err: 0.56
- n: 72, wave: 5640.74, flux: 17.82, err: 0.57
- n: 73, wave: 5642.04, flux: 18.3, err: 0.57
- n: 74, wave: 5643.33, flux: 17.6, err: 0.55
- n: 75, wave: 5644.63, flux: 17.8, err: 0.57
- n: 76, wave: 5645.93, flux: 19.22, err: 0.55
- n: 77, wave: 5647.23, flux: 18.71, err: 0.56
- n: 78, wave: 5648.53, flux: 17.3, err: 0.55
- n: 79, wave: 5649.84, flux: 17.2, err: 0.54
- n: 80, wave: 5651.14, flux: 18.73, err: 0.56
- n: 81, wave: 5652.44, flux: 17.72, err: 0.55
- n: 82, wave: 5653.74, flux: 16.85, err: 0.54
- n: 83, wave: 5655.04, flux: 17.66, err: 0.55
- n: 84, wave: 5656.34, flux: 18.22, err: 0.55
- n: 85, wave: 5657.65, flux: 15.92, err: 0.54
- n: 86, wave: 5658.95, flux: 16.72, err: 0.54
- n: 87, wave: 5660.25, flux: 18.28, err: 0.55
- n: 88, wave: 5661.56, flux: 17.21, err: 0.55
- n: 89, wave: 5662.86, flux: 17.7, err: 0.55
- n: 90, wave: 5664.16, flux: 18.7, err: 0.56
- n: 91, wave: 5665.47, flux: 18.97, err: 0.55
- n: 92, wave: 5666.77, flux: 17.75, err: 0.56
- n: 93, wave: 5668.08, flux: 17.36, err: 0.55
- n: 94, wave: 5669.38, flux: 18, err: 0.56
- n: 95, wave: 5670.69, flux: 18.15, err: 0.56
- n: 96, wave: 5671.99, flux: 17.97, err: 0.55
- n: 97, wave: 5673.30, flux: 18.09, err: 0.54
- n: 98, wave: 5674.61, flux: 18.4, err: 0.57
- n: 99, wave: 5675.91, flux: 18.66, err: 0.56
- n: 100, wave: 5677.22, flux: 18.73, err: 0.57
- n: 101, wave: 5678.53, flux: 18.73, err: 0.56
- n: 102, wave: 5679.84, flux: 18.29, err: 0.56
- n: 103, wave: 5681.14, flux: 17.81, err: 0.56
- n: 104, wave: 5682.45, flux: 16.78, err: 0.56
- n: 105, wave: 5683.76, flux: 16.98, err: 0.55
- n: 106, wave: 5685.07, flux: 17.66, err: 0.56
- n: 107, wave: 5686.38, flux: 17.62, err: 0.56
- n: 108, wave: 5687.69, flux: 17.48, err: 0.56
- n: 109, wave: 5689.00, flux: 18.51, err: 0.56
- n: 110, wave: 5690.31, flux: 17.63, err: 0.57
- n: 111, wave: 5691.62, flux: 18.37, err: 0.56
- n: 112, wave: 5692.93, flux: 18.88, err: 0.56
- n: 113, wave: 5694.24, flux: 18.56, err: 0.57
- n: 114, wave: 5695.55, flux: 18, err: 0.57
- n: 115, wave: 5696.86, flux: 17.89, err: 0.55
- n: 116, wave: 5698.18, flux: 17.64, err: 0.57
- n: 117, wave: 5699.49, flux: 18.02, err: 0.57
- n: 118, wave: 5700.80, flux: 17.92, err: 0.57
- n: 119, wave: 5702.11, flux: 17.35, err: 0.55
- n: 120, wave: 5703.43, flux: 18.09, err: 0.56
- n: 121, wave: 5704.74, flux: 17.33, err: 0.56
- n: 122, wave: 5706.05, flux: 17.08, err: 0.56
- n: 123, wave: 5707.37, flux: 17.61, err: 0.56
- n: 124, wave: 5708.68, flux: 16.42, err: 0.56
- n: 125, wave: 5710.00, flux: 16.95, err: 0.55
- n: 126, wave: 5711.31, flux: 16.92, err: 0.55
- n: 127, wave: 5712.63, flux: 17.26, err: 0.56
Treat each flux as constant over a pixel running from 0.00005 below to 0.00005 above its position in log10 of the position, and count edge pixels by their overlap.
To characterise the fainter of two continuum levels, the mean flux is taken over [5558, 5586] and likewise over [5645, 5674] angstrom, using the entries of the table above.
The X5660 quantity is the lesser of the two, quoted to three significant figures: 17.8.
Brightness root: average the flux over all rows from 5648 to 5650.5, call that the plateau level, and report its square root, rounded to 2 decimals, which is 4.15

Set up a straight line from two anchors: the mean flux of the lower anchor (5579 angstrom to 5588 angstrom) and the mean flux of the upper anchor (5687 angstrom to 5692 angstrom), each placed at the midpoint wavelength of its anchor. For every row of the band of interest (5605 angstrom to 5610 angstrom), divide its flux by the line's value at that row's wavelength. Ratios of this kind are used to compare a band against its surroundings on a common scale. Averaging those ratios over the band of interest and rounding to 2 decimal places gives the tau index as 1.04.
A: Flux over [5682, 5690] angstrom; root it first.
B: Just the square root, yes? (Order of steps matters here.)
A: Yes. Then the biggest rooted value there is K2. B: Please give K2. 4.30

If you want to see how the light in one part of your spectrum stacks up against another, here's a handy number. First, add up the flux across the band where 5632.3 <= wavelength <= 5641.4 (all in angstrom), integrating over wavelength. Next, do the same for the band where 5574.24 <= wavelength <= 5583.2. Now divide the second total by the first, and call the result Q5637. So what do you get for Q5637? 1.00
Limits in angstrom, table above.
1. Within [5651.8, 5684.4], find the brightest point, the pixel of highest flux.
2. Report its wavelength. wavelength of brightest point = 5665.47 angstrom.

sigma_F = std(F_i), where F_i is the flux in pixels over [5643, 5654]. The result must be 0.8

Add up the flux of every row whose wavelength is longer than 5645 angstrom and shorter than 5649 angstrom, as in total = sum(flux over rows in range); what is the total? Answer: 55.2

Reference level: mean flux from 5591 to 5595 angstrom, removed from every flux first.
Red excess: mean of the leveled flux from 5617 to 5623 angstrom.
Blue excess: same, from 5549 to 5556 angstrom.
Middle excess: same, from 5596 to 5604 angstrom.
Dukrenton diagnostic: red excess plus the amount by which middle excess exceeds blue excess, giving -1.9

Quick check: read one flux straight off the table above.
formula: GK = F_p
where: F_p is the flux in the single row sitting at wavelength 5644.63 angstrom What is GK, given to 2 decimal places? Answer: 17.80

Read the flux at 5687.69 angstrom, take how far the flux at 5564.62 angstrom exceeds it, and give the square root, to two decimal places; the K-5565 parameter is 0.28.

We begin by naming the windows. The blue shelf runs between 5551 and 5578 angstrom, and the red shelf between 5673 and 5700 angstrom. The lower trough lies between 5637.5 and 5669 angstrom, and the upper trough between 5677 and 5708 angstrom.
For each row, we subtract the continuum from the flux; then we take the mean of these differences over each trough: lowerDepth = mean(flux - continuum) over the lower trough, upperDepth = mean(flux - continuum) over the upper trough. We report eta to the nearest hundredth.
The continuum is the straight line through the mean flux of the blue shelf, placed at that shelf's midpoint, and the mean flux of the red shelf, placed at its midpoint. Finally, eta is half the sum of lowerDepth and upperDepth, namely -0.20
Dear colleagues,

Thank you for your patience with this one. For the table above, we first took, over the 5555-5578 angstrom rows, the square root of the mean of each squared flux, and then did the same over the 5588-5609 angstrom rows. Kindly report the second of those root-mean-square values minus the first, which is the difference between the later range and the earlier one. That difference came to -0.28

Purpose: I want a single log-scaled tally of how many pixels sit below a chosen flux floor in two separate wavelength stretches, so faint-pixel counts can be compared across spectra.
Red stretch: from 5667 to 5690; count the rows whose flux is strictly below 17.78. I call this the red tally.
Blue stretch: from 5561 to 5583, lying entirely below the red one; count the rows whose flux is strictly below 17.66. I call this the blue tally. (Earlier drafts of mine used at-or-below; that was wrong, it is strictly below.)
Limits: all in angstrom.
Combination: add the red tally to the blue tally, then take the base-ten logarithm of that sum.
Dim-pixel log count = 0.95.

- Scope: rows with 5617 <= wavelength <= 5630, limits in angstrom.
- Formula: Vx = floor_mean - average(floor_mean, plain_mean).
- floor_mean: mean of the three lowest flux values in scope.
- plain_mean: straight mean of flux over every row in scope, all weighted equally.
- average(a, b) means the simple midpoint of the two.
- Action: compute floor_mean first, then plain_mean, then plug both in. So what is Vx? -0.43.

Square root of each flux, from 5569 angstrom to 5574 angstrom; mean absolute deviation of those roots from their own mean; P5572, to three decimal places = 0.029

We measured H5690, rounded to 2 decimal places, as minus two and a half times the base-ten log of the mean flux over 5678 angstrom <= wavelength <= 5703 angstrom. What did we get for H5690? -3.13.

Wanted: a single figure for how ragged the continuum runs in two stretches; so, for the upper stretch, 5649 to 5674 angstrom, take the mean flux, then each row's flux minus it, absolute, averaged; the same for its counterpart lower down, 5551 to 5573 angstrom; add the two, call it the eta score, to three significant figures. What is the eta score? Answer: 1.09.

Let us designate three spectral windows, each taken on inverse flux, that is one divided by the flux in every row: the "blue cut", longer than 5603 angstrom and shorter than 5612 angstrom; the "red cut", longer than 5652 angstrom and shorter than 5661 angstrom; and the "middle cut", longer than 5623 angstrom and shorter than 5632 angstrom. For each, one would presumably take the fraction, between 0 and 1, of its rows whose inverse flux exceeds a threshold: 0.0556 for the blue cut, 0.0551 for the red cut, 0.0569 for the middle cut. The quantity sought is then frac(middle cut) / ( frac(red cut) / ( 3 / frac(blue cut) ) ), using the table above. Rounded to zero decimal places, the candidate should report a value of 13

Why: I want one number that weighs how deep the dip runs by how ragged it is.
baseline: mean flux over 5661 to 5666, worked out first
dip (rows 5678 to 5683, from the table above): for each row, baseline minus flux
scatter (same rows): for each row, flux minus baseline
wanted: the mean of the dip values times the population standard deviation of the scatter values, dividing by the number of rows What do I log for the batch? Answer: 0.18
